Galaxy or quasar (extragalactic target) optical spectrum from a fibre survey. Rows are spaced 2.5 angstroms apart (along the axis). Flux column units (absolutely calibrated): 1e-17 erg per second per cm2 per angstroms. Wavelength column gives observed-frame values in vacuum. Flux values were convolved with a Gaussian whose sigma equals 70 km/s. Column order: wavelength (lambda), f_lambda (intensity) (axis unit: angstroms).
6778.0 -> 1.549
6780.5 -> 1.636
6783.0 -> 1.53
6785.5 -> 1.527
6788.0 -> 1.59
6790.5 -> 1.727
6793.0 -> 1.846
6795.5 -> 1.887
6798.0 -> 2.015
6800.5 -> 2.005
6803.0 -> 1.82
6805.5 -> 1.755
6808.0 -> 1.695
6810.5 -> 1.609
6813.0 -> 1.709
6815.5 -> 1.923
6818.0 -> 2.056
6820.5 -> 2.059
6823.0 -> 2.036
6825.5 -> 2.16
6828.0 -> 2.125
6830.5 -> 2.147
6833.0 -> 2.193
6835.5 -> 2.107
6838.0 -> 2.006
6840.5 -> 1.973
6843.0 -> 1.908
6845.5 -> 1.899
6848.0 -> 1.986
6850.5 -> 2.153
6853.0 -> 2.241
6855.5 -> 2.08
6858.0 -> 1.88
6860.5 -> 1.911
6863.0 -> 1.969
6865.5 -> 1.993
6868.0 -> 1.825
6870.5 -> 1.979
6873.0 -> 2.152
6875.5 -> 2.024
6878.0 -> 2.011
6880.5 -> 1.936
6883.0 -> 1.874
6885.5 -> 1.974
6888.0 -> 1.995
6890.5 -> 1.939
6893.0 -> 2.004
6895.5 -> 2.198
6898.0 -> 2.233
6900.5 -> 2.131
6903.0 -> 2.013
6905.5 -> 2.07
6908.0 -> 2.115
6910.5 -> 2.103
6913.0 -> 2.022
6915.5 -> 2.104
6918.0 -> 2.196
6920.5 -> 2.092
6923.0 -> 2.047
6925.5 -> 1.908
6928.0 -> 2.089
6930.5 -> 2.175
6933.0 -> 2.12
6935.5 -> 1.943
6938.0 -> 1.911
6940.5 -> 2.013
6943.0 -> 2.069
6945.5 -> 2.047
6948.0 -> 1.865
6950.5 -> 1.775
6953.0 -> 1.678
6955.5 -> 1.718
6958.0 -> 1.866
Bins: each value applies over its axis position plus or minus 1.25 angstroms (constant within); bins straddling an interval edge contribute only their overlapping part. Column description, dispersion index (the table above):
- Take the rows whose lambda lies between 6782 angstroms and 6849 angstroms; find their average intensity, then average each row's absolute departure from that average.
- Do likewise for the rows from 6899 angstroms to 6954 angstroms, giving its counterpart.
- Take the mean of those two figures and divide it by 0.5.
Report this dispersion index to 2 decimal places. 0.26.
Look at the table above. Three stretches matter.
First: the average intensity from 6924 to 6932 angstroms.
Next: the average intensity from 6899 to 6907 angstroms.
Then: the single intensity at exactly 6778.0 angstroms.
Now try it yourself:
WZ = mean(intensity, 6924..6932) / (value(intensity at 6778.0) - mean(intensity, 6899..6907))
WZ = -4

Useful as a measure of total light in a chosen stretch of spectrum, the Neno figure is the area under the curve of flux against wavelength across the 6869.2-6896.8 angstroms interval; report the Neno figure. 55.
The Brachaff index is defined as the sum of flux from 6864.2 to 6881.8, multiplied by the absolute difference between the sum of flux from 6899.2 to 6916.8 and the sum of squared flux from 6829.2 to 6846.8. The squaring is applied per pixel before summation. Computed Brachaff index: 201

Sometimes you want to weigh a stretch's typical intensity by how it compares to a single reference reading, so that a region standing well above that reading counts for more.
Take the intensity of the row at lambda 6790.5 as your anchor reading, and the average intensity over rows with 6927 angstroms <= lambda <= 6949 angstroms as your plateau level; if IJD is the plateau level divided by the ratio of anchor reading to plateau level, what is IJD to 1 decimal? 2.4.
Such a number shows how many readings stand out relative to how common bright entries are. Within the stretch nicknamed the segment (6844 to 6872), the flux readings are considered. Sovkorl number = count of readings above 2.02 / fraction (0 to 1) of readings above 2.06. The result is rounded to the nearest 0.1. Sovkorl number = 11.0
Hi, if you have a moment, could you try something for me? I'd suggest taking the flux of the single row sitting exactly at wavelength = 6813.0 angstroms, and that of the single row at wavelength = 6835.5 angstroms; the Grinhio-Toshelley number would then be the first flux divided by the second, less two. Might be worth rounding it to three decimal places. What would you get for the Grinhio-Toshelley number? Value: -1.189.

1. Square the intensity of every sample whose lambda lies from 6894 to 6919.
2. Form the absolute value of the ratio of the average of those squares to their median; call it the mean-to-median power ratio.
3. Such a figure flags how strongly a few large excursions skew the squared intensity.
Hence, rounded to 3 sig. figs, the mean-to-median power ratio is 1.01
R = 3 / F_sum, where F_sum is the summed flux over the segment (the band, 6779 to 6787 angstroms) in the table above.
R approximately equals 0.639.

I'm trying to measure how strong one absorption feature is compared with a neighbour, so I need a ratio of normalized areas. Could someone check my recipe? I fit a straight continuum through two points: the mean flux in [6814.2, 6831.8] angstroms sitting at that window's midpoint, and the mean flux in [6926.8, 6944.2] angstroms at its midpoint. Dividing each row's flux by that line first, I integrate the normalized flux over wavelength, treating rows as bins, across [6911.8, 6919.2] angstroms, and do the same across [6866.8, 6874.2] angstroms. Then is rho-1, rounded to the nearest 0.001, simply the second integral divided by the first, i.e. 0.937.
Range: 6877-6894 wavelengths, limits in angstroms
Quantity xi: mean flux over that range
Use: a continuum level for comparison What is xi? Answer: 1.96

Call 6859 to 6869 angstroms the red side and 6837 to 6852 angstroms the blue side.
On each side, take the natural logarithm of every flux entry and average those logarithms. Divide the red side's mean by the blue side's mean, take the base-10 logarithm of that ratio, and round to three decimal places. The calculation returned -0.021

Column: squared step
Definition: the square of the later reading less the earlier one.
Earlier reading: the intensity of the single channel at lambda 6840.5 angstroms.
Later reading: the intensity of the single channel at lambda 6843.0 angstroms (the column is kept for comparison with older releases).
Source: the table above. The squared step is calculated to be 0.004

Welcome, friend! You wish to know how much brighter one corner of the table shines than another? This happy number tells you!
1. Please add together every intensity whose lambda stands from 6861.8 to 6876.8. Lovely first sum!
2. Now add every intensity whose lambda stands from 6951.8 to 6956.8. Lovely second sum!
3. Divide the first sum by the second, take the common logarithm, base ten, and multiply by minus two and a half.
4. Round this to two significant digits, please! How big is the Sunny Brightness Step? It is -1.4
